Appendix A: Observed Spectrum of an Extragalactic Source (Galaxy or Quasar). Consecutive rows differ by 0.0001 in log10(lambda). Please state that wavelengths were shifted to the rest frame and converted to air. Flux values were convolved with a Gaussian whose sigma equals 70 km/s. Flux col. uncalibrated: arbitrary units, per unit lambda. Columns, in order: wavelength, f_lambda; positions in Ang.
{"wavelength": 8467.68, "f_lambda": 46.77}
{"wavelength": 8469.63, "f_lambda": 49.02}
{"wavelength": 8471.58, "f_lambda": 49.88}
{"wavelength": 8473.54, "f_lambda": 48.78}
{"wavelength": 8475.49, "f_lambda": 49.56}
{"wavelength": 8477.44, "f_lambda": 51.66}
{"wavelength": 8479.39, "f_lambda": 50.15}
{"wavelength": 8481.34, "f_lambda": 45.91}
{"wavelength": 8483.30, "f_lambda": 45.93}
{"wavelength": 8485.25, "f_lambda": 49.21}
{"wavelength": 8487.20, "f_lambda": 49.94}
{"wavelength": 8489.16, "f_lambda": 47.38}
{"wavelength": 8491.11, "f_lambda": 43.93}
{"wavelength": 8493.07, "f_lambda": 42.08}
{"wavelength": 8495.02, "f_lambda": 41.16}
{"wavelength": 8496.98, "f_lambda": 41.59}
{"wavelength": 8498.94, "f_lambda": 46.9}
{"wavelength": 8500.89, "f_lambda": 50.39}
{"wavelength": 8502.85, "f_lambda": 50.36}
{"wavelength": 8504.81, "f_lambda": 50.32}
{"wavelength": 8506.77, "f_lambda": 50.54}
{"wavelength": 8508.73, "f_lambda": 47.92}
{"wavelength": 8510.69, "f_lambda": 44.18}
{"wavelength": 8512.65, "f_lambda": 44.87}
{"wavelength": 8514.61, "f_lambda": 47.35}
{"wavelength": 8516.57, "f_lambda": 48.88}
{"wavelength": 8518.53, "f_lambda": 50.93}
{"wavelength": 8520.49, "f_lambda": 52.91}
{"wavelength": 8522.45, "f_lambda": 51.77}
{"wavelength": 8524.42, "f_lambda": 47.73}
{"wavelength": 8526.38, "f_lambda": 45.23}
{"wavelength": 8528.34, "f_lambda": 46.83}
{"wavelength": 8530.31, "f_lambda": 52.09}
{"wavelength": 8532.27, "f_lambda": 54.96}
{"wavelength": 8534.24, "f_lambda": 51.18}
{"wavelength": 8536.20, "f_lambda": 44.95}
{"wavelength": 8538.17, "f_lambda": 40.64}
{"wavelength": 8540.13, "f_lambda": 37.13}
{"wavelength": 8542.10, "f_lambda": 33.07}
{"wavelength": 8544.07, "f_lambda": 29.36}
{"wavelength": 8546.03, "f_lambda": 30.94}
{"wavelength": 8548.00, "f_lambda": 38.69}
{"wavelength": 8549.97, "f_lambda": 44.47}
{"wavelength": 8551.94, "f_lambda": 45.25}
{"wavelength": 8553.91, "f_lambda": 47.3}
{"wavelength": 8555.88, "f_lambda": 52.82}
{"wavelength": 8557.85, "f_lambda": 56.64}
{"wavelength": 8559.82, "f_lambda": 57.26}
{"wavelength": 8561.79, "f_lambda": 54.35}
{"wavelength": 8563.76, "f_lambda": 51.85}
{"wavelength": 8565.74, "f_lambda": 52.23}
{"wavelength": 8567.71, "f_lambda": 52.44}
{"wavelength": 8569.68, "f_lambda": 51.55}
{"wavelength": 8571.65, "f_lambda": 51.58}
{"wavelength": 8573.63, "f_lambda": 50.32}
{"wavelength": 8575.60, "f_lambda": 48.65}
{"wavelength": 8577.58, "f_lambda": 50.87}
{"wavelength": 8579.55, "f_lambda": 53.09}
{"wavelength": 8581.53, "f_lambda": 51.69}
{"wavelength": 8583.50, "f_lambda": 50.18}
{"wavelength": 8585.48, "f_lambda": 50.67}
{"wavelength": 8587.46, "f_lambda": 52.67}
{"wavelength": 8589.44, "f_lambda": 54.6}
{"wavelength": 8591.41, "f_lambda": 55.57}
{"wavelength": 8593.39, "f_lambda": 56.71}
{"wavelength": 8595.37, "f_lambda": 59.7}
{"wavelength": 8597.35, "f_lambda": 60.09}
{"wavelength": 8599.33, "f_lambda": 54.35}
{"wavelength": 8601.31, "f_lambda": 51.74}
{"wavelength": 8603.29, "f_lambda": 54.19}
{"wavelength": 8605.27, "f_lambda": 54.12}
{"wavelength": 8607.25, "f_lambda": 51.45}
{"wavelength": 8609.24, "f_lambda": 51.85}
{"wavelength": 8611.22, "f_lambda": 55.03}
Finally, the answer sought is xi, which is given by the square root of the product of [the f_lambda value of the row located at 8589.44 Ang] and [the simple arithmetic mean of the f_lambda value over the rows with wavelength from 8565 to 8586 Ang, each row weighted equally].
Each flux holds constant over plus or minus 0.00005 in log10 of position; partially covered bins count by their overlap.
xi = 52.9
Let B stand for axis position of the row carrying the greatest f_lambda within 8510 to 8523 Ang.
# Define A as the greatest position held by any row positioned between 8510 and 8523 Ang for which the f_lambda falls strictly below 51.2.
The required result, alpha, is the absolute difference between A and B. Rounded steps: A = 8518.53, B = 8520.49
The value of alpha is 2.0 Ang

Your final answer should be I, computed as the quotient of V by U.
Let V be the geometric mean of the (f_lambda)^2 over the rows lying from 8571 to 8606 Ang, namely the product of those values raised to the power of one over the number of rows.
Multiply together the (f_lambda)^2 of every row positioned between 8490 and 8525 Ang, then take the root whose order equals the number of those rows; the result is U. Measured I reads 1.27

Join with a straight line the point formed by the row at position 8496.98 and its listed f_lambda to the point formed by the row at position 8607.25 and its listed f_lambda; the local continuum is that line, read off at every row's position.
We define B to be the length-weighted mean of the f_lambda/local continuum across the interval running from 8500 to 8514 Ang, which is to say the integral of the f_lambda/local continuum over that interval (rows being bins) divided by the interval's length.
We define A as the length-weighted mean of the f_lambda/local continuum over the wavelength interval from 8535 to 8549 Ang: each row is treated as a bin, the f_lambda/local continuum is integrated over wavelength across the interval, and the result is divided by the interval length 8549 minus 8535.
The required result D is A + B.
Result 1.94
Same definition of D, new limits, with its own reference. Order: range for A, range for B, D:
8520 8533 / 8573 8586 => 2.17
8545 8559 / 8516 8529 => 2.10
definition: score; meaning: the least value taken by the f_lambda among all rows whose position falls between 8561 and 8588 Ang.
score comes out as 48.65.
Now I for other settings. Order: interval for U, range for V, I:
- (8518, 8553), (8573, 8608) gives 1.49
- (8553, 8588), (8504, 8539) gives 0.87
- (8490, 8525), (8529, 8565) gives 0.90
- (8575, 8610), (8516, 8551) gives 0.67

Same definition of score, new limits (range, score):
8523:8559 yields 29.36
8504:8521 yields 44.18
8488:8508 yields 41.16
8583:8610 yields 50.18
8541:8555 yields 29.36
